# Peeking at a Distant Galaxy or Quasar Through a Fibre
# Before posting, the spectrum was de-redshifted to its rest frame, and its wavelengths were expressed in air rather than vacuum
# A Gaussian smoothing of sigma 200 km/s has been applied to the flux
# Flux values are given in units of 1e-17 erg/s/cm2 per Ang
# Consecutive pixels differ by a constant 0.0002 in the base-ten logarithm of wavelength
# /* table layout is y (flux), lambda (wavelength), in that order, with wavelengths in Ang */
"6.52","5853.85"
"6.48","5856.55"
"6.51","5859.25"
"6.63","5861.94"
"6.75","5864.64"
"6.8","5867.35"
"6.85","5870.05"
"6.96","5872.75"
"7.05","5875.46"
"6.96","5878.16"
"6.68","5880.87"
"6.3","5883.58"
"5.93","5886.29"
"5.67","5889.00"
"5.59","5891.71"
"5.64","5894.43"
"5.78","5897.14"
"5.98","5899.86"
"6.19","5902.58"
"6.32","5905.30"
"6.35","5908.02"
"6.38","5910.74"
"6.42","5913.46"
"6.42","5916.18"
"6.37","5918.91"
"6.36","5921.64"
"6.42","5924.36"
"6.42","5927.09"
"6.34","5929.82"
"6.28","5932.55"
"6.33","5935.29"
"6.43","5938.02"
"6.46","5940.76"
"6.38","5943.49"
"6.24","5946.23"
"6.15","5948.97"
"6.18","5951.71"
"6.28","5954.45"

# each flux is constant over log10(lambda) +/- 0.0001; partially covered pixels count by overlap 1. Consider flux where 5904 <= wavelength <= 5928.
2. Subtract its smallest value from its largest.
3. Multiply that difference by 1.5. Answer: 0.15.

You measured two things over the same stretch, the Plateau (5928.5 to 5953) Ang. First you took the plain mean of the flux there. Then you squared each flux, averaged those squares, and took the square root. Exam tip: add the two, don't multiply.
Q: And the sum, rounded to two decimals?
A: 12.62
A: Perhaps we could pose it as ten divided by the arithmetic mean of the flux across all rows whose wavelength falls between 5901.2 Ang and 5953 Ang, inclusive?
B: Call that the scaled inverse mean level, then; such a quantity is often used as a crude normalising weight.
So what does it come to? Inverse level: 1.58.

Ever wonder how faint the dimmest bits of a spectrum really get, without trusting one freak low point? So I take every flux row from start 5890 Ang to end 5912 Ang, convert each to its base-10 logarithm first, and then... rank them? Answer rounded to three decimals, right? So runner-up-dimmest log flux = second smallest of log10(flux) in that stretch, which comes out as 0.751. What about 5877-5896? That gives 0.751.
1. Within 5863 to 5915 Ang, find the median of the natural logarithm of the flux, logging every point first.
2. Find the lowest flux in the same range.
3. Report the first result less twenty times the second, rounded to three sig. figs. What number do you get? -110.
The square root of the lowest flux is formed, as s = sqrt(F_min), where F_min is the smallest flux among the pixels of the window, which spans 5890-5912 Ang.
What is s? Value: 2.36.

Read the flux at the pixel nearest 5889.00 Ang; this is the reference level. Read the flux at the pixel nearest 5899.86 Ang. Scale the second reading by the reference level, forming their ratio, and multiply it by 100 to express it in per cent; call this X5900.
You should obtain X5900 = 105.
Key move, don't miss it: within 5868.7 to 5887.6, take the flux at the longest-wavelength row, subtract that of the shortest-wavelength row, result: -0.9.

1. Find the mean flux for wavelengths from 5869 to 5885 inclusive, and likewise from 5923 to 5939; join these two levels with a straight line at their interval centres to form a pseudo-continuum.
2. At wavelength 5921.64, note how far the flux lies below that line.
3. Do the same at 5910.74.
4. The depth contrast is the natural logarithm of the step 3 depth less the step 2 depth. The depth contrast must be -2.7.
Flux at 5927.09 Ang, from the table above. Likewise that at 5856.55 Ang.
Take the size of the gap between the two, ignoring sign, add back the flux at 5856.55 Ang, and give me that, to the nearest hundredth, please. 6.54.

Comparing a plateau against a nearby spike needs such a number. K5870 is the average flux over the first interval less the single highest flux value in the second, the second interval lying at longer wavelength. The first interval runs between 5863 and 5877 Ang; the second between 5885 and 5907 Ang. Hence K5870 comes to 0.56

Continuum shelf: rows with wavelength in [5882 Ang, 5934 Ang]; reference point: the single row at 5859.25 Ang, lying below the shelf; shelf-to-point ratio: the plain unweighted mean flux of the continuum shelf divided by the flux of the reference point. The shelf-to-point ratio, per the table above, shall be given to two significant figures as 0.95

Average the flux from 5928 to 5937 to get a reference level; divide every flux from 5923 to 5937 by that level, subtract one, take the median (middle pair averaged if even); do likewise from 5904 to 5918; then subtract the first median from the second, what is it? 0.01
